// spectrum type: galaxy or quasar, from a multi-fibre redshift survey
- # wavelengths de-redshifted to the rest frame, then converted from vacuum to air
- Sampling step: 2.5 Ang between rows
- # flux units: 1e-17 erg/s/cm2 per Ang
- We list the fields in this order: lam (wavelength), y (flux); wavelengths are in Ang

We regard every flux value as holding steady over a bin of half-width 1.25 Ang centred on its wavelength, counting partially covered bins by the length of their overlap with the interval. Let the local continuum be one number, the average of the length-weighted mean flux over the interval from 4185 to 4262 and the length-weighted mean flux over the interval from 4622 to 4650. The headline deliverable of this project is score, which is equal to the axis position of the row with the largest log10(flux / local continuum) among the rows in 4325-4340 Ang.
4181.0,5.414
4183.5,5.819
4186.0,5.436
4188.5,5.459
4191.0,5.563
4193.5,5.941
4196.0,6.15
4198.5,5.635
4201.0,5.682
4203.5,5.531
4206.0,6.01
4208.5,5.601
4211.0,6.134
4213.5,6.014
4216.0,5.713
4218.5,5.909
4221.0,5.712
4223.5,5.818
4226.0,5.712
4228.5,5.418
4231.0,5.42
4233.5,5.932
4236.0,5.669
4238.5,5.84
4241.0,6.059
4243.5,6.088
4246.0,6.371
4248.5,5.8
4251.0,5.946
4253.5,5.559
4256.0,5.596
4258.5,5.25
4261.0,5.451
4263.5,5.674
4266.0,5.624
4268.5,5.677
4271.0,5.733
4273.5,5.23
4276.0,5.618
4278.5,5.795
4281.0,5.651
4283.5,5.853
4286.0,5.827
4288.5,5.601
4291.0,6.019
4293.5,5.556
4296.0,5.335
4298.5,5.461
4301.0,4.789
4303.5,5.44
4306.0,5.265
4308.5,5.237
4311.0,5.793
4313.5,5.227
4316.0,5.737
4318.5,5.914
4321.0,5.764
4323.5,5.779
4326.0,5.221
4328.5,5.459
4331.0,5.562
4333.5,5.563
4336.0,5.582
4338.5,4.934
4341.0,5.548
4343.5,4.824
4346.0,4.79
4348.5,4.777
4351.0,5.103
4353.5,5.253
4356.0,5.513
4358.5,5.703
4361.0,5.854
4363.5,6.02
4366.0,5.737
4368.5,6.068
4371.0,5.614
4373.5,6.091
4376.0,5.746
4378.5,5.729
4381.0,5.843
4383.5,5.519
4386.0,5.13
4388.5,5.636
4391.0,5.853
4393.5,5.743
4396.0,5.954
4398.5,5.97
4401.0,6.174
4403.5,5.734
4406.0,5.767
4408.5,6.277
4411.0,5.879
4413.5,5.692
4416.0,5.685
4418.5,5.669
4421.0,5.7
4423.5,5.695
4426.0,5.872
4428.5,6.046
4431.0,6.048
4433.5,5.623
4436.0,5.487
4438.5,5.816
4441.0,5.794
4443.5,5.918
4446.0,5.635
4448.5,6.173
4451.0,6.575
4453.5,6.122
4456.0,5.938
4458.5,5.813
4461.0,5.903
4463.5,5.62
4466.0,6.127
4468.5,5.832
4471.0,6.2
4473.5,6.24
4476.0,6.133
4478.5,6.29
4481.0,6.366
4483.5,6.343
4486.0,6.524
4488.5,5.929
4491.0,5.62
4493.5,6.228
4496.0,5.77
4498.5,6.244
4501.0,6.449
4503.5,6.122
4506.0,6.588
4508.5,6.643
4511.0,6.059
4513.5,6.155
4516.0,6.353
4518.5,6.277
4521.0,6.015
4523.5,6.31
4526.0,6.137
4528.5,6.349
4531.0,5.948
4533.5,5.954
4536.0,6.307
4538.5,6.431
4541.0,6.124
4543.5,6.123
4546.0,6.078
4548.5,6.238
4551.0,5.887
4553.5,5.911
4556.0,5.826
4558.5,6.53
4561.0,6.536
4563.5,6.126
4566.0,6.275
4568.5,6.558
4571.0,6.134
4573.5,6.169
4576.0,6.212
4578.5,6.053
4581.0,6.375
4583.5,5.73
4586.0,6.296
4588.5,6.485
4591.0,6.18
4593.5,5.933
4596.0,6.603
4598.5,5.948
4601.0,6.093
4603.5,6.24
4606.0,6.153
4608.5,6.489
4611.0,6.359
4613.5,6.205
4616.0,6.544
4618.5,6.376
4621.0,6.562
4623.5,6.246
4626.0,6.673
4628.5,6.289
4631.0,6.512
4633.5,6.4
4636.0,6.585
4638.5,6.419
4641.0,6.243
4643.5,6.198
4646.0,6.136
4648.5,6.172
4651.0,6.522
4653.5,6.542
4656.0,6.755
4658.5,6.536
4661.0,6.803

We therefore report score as 4336.0 Ang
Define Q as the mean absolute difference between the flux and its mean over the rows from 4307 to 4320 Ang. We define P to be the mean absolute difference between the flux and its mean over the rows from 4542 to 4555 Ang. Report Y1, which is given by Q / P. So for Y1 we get 2.4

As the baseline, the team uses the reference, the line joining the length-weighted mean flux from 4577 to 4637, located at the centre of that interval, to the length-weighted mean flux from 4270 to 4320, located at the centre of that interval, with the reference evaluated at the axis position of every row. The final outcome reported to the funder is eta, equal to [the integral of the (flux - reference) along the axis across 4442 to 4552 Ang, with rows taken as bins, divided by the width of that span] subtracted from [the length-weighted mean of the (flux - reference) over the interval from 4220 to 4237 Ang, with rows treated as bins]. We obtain 0.17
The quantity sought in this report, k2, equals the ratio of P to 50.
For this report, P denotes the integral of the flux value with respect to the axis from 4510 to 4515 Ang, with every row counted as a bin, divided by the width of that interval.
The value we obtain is 0.122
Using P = 6.1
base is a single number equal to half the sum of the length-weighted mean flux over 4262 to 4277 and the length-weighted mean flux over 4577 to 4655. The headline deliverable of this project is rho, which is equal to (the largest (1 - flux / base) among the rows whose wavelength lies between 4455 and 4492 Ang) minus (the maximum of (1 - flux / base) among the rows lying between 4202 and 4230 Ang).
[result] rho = -0.03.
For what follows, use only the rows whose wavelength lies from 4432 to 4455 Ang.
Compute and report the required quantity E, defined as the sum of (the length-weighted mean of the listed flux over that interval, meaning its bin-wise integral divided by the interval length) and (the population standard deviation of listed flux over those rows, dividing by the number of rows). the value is 6.2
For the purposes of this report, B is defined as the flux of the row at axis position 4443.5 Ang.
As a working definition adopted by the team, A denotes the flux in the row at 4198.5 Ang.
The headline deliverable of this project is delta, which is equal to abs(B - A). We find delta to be 0.28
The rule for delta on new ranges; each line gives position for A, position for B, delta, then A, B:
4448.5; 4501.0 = 0.28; 6.173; 6.449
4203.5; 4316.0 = 0.21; 5.531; 5.737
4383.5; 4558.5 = 1.01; 5.519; 6.53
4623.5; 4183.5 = 0.43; 6.246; 5.819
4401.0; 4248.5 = 0.37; 6.174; 5.8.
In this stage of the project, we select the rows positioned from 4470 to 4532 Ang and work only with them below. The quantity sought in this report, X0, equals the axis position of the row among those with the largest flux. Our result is 4508.5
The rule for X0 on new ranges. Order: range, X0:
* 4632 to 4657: 4656.0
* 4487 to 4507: 4506.0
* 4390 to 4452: 4451.0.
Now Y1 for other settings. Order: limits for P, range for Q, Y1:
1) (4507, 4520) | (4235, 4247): 1.3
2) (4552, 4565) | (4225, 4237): 0.6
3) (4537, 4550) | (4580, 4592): 1.9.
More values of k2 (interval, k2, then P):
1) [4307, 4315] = 0.108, 5.4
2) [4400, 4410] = 0.120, 6.0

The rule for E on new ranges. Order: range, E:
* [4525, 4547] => 6.3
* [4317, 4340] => 5.8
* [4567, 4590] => 6.5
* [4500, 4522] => 6.5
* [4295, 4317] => 5.6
